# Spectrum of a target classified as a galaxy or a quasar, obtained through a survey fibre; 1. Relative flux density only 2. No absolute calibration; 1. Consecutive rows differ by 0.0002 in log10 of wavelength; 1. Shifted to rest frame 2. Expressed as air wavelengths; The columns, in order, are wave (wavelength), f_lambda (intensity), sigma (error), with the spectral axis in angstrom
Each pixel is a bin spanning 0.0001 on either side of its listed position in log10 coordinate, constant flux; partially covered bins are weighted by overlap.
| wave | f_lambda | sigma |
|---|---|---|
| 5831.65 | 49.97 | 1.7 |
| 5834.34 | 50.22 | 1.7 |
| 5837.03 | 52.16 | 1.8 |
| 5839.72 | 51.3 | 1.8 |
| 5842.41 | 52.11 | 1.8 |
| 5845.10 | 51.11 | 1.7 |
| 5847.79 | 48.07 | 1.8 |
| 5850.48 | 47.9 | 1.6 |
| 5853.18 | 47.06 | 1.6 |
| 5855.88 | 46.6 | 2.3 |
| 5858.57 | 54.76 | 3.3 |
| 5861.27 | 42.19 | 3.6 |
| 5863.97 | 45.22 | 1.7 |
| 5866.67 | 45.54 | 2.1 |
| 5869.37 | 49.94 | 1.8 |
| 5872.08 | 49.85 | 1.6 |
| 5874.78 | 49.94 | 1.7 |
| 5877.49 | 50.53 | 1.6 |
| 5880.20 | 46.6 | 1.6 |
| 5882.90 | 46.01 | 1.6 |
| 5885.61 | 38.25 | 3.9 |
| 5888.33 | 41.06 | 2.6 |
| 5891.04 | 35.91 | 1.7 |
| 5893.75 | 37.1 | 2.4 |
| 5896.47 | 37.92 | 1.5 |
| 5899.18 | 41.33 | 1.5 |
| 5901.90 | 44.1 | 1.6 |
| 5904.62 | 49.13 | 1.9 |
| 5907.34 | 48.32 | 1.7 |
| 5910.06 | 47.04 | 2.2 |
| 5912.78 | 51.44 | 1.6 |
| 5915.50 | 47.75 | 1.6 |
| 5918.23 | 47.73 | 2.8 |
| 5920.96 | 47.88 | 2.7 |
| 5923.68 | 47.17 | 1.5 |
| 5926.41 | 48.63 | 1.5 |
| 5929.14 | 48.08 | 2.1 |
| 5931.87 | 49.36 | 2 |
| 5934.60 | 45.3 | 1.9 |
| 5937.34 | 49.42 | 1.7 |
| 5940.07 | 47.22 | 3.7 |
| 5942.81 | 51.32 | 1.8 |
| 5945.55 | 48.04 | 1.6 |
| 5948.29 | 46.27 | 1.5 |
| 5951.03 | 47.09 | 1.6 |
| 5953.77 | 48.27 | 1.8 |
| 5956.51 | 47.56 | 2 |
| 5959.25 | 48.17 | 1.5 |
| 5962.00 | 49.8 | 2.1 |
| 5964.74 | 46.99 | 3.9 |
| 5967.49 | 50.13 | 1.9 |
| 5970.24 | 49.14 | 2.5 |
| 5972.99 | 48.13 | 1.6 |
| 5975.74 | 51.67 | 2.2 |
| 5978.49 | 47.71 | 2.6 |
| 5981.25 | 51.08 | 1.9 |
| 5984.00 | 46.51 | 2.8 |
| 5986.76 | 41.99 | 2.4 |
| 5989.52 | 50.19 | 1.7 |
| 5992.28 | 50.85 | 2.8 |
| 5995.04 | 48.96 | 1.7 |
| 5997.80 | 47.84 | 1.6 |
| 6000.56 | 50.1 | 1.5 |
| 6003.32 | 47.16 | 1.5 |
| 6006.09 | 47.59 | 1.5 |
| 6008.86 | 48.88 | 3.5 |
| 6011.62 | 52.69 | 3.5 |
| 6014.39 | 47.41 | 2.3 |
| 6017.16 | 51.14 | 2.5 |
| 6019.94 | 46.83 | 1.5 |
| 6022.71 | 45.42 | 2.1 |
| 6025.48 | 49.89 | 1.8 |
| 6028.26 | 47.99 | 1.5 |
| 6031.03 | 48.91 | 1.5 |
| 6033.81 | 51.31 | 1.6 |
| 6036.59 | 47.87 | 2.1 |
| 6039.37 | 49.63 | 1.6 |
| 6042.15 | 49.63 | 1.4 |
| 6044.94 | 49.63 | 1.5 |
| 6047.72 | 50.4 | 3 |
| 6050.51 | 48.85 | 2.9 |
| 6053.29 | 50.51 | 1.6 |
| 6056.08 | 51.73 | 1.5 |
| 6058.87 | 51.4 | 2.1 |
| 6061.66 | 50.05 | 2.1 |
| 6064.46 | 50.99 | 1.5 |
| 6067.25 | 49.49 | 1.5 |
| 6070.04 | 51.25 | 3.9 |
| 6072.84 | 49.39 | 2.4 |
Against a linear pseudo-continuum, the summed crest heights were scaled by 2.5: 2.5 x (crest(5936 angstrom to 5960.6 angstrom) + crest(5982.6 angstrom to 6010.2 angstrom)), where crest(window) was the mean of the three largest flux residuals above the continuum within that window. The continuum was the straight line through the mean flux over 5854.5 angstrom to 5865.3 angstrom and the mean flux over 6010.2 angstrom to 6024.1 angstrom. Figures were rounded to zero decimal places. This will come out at 9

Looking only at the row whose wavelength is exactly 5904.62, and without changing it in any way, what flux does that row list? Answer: 49.13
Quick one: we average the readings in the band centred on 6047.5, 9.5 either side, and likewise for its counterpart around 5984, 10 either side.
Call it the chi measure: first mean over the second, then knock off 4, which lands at -2.97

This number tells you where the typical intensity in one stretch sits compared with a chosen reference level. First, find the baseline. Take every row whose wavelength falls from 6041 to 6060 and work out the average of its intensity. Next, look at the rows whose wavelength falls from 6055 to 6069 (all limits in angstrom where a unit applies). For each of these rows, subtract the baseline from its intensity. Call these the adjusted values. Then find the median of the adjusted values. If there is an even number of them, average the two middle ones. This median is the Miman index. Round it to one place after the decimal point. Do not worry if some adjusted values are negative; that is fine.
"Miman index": 0.7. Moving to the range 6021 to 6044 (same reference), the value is -1.0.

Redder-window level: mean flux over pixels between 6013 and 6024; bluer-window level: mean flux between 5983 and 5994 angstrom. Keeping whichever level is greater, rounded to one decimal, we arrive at 47.7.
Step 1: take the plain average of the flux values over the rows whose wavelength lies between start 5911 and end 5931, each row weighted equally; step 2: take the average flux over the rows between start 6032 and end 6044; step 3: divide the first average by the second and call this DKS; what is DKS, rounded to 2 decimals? 0.98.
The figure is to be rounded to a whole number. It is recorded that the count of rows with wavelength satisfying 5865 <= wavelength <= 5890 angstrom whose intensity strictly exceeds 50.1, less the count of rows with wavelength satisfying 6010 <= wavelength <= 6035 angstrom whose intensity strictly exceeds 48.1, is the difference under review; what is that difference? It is -4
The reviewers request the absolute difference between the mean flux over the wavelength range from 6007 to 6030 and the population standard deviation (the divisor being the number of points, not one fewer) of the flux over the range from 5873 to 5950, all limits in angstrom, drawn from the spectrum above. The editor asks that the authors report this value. 44.5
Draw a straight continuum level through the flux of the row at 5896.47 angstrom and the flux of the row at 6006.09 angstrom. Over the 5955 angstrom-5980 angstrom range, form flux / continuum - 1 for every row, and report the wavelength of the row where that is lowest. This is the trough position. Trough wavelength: 5978.49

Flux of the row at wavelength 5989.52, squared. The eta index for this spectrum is 2519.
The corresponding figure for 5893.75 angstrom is 1376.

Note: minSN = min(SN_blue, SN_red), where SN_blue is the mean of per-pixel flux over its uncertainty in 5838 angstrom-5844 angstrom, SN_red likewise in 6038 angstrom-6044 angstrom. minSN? 29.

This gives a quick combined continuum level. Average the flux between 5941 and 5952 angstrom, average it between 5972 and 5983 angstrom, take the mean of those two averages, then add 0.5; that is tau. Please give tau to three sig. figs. 49.4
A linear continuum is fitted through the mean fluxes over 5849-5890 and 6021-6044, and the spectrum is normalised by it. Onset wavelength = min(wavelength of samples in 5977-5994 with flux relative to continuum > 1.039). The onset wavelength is 5981.25 angstrom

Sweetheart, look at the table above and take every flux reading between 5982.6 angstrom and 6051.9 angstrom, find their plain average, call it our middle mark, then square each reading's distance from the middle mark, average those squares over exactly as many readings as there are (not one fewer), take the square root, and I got 2.2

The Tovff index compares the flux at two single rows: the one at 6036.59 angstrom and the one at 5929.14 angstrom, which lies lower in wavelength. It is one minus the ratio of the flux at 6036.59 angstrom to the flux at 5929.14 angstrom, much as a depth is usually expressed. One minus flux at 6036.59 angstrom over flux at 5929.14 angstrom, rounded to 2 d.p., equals 0.00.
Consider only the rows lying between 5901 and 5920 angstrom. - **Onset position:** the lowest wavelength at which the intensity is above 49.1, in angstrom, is 5904.62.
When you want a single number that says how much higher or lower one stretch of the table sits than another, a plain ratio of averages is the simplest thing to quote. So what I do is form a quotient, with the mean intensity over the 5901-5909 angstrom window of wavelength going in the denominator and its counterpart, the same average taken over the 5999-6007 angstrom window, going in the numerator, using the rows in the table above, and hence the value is 1.02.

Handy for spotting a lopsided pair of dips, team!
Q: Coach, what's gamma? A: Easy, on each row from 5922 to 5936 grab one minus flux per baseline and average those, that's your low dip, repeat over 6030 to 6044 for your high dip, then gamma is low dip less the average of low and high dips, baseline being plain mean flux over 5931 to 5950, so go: 0.018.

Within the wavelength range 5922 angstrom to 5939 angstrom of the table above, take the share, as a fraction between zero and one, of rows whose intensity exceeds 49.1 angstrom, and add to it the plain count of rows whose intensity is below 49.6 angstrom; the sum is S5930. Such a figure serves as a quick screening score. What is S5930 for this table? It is 6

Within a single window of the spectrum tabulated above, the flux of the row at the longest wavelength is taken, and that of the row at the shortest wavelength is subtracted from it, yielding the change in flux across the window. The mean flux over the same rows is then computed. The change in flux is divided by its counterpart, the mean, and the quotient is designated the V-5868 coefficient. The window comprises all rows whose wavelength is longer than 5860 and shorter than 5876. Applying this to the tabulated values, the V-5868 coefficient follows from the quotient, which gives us 0.16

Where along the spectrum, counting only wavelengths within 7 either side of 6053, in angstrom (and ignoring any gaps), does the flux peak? 6056.08 angstrom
